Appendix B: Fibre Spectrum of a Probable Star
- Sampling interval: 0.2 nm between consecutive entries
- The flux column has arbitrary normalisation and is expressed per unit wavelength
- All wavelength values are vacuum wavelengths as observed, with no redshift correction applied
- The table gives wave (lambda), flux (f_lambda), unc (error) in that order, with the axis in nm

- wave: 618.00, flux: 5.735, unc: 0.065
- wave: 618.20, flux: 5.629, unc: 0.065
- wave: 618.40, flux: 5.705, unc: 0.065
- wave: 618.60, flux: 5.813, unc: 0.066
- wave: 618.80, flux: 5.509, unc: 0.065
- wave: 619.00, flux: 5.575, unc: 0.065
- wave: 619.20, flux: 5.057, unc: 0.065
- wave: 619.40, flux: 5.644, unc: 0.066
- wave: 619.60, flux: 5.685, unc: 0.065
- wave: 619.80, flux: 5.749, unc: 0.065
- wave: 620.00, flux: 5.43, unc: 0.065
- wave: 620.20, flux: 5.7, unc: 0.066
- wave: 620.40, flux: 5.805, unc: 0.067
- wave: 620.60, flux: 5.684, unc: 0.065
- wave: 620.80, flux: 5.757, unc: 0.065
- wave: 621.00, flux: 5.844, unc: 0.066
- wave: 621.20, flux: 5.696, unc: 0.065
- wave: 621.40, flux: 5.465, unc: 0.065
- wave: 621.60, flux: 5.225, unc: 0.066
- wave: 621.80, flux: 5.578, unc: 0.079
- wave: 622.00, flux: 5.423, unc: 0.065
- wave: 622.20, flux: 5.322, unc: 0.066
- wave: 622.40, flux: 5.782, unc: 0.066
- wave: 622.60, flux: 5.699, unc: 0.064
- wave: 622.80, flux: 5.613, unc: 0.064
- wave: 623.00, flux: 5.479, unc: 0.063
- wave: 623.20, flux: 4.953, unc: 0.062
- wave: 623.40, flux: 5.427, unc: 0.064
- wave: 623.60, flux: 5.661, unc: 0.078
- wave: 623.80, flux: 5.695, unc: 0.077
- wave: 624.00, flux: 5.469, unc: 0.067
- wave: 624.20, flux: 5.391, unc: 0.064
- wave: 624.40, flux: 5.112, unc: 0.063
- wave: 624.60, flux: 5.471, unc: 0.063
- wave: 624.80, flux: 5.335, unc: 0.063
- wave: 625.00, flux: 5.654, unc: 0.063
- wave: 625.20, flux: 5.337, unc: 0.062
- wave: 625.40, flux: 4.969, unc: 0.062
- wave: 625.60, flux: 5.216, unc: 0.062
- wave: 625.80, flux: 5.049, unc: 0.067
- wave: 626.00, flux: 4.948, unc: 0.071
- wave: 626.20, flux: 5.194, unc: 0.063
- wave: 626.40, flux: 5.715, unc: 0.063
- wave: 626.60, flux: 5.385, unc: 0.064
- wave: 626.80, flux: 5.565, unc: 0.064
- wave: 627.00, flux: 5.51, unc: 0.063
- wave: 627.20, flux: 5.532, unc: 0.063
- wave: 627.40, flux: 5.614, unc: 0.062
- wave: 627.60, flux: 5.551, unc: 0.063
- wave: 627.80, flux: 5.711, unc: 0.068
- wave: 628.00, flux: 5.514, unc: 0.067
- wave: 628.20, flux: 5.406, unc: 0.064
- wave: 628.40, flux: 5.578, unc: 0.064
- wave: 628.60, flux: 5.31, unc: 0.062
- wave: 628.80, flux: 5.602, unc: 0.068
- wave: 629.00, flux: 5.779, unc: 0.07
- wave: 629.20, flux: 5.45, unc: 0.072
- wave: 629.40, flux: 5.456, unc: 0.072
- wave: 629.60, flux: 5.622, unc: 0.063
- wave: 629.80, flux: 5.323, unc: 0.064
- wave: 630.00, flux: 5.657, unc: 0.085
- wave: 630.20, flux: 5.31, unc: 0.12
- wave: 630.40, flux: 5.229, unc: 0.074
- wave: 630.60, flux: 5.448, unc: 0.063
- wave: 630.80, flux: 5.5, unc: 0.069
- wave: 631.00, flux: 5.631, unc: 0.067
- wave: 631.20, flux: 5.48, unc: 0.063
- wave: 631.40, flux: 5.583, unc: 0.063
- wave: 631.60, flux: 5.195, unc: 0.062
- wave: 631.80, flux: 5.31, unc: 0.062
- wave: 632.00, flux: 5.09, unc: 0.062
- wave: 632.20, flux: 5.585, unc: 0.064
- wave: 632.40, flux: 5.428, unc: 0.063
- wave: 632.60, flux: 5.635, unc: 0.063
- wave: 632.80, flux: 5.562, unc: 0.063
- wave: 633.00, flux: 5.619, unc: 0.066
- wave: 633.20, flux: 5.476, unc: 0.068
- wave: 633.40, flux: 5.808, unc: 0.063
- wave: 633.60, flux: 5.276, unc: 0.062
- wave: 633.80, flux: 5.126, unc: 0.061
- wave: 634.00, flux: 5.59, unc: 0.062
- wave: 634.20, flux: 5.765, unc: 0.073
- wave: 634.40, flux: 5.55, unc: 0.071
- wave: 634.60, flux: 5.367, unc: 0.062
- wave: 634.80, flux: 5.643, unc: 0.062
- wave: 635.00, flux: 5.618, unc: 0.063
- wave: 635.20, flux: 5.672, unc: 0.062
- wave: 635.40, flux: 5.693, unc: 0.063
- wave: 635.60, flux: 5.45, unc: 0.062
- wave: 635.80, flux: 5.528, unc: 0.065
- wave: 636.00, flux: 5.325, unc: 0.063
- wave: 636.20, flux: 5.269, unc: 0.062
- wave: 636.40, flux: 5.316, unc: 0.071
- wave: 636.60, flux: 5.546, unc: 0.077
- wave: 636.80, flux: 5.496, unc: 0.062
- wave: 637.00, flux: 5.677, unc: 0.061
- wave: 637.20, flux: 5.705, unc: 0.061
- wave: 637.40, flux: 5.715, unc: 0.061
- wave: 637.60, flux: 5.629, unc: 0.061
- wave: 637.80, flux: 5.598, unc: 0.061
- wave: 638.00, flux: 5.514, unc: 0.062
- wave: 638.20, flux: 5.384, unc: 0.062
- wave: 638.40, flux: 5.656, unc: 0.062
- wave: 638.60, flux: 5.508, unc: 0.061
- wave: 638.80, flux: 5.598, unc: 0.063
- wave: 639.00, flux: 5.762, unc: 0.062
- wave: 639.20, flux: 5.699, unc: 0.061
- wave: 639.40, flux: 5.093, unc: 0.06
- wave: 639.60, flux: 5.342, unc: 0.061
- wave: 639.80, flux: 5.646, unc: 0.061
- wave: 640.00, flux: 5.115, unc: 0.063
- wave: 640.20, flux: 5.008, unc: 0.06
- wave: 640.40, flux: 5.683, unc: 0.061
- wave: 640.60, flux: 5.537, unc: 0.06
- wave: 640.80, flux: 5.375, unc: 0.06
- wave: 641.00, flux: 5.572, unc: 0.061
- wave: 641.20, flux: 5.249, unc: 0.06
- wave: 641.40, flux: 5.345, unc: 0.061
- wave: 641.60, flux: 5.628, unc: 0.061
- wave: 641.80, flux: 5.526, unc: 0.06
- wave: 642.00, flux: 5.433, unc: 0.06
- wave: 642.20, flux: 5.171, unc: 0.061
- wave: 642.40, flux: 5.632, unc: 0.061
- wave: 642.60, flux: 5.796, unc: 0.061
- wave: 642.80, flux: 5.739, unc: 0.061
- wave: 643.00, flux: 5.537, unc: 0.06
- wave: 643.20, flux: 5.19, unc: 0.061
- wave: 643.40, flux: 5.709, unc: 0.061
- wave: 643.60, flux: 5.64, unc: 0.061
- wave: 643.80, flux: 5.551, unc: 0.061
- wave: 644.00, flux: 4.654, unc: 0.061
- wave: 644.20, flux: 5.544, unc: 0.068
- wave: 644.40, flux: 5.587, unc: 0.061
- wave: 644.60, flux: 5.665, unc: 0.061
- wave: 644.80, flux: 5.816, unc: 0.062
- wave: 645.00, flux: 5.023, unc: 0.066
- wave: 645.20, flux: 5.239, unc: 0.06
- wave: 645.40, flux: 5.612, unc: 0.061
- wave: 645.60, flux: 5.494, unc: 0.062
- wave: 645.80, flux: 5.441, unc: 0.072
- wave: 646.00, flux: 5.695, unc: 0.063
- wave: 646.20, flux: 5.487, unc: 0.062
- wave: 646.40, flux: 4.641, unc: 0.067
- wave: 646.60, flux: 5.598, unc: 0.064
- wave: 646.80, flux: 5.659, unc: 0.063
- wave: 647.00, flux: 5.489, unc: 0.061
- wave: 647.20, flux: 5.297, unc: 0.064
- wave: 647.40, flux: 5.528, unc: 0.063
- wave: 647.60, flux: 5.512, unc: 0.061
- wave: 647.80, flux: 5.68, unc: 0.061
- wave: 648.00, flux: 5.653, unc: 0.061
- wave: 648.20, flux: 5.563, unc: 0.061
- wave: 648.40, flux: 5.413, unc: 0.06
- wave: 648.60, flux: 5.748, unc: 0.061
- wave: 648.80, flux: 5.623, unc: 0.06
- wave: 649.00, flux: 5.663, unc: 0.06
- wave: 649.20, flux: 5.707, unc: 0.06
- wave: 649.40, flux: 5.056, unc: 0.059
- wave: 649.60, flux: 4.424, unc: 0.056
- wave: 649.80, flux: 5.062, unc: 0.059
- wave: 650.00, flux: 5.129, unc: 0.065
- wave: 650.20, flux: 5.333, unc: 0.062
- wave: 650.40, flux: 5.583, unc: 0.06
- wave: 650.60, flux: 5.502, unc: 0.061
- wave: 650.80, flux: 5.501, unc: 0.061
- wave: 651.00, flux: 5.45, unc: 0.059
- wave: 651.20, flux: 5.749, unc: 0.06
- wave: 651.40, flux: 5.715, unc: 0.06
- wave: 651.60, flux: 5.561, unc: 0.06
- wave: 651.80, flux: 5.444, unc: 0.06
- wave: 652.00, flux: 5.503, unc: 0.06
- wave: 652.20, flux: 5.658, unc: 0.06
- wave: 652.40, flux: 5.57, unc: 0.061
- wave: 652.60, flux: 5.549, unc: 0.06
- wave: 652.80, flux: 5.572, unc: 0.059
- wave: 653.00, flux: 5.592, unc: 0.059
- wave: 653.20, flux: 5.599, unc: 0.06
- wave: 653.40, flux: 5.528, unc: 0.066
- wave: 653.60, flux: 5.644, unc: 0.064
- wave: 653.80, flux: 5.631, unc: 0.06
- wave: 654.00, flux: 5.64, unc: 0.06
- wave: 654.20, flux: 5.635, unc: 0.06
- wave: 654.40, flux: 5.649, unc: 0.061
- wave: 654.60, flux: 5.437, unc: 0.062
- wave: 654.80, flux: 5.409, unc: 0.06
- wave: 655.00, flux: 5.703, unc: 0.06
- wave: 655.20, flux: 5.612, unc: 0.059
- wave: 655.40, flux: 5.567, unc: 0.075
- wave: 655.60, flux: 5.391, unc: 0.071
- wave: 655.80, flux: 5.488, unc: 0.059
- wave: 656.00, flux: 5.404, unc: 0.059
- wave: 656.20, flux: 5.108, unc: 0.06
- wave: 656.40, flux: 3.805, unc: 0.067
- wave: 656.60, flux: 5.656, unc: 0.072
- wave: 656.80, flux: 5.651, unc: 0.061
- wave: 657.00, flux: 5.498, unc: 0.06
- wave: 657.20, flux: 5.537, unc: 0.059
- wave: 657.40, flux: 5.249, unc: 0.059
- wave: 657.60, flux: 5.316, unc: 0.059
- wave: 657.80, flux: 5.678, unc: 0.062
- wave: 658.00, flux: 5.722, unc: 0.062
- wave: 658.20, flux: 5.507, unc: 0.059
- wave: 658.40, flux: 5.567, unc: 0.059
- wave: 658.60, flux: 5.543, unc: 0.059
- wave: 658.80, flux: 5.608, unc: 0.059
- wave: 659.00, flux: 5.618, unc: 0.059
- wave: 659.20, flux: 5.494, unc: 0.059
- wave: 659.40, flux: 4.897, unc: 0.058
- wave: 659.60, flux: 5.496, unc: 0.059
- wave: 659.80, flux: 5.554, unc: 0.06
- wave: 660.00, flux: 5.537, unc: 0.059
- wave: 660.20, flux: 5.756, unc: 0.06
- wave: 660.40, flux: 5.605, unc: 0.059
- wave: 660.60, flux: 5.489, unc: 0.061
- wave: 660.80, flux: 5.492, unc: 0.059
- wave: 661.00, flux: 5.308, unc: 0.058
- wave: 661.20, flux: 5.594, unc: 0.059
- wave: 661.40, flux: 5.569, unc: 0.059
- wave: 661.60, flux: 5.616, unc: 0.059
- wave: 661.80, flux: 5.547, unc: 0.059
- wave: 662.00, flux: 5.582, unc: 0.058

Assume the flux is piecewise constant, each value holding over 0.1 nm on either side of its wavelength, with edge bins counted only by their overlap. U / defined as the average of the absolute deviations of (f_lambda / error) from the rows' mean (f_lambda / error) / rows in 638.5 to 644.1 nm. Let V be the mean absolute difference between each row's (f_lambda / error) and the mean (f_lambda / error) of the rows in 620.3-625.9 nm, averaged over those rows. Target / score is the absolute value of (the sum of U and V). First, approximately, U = 3.5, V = 4.2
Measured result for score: 7.6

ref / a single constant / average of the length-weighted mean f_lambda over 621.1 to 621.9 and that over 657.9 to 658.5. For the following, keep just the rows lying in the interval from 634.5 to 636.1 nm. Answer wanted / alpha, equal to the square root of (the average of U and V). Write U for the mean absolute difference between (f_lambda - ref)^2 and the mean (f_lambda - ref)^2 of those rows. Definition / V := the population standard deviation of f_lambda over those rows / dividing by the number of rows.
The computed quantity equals 0.27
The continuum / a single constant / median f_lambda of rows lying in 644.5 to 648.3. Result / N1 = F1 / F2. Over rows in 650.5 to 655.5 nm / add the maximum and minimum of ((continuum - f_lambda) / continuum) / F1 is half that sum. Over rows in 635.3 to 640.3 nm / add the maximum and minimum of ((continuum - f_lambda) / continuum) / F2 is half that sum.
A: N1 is -0.4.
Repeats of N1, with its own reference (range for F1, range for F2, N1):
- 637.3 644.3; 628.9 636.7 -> 3.8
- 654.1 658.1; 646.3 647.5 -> 2.0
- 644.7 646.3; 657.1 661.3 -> 0.5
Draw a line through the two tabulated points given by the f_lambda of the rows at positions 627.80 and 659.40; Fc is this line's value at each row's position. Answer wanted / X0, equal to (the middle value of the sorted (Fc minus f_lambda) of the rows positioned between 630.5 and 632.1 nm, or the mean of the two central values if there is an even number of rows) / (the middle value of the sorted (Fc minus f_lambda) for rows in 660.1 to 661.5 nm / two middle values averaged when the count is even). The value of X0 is -0.2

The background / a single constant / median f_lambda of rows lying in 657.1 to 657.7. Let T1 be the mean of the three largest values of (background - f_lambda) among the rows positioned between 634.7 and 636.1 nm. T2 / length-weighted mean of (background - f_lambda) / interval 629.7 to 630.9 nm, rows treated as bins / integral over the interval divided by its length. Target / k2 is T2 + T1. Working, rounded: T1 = -0.12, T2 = -0.095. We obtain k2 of -0.2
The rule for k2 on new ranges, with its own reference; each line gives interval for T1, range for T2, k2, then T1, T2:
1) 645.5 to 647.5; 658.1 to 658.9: -0.1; 0.19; -0.240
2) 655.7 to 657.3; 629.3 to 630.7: 0.4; 0.54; -0.119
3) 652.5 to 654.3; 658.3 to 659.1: -0.5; -0.23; -0.268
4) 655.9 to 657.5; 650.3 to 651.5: 0.3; 0.60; -0.267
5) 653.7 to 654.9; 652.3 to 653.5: -0.4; -0.18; -0.252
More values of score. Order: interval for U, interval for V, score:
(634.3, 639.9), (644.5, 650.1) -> 8.9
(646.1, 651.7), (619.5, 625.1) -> 8.1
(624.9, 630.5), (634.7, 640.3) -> 10.6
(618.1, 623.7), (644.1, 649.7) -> 8.4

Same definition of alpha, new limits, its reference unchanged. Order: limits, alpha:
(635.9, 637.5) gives 0.31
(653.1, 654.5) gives 0.15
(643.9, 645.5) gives 0.53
